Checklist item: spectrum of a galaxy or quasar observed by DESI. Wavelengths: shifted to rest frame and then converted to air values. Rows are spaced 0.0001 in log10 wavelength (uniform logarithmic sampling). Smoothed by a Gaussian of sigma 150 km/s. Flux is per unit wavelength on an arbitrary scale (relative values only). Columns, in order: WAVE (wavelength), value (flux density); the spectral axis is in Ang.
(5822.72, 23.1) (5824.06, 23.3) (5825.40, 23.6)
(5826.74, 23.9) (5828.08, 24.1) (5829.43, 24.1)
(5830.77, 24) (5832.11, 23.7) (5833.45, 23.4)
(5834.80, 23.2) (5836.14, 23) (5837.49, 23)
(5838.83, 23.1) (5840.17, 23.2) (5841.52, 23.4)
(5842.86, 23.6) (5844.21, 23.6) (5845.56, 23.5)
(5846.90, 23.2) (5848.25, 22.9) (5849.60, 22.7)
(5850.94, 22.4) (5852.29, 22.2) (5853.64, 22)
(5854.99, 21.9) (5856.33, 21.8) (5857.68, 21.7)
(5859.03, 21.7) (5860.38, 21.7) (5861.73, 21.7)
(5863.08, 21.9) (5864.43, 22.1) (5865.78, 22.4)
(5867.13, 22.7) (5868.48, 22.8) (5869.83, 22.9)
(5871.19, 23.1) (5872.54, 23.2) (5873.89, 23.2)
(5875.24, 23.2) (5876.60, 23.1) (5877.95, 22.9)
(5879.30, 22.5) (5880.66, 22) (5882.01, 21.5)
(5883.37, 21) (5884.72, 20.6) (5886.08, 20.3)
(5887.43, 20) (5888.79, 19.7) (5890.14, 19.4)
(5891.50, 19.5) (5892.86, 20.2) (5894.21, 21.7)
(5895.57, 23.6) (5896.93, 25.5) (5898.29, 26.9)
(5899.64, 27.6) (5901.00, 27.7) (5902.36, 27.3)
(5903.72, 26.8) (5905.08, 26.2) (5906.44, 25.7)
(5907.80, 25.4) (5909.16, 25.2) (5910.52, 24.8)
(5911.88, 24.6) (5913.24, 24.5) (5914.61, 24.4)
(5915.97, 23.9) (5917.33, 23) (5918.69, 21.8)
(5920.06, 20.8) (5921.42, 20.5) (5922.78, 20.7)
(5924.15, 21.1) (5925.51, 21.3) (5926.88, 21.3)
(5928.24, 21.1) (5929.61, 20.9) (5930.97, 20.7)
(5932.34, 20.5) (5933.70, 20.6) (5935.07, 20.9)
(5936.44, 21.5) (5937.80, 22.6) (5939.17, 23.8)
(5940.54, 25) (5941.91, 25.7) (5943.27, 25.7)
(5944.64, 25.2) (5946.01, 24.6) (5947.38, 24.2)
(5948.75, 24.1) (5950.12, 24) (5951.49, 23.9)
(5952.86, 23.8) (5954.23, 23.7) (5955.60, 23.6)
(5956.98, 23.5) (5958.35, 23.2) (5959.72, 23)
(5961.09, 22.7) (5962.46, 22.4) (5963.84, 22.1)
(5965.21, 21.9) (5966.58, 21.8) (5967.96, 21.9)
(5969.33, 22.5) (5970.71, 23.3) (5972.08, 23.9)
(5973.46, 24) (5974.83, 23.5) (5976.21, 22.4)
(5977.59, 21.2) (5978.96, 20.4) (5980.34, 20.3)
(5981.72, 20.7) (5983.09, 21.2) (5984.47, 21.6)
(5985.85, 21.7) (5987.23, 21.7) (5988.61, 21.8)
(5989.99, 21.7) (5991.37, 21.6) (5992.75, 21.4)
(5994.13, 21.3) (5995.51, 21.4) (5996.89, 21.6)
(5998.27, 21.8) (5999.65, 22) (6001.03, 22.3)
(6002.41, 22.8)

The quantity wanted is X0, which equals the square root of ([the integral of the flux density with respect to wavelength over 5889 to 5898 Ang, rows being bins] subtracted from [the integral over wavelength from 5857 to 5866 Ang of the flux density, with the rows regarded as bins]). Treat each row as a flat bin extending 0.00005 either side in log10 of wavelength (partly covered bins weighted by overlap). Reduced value 1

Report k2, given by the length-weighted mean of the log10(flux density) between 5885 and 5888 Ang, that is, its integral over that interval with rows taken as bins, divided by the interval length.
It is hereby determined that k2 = 1.31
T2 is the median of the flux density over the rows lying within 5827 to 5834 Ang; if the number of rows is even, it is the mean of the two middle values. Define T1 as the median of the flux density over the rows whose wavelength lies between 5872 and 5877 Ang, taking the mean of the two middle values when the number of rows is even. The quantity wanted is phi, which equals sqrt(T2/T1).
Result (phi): 1.02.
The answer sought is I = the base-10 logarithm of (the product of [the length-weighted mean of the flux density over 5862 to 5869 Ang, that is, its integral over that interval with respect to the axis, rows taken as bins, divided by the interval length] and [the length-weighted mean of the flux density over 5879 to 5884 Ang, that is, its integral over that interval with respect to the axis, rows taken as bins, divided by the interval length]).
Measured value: 2.68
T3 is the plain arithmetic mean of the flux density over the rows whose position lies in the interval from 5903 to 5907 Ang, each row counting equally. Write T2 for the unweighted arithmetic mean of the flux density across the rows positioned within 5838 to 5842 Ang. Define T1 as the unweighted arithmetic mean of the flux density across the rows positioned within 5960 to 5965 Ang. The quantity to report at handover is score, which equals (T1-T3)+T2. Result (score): 19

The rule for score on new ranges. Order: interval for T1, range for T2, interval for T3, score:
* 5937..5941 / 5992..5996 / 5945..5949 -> 21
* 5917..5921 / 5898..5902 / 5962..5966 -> 27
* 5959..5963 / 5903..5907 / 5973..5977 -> 26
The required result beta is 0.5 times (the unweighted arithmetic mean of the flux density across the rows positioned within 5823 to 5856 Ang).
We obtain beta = 11.6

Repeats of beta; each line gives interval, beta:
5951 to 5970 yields 11.4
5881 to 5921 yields 11.7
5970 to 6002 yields 10.9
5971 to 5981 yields 11.1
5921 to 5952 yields 11.3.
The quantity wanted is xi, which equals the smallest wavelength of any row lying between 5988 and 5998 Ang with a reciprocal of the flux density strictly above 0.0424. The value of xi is 5988.61 Ang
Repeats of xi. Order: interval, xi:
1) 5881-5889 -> 5882.01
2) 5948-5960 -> 5956.98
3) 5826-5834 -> 5833.45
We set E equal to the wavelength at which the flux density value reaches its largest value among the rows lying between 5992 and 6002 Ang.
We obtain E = 6001.03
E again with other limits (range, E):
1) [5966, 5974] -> 5973.46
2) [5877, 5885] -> 5877.95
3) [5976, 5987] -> 5976.21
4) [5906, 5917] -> 5906.44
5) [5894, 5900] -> 5899.64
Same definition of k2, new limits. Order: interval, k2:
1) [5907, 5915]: 1.39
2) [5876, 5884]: 1.35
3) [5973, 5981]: 1.34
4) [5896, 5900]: 1.42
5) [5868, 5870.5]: 1.36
